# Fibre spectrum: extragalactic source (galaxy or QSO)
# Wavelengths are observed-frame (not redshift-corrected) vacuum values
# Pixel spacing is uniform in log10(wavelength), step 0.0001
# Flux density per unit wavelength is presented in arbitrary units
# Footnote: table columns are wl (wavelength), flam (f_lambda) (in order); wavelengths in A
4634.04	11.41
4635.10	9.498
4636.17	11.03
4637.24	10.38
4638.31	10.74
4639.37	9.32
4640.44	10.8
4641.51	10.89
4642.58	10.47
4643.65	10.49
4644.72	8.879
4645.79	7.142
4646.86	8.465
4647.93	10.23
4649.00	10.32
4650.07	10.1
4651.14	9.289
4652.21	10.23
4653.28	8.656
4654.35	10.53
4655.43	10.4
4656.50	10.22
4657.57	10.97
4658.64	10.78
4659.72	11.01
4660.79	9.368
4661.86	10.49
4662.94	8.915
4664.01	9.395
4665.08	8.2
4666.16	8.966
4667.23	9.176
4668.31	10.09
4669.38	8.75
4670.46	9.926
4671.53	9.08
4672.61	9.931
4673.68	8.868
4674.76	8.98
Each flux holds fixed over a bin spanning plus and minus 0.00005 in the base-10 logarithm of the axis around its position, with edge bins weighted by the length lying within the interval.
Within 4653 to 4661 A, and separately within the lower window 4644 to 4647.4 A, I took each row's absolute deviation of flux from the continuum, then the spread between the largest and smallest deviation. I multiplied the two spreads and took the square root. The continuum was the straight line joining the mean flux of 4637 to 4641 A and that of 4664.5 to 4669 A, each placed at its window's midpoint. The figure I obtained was 1.6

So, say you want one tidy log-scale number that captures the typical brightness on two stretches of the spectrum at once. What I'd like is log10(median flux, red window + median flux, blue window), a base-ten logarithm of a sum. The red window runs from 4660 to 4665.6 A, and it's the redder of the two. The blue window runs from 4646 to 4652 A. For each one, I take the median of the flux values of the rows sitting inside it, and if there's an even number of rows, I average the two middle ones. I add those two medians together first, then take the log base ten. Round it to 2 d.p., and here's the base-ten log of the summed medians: 1.29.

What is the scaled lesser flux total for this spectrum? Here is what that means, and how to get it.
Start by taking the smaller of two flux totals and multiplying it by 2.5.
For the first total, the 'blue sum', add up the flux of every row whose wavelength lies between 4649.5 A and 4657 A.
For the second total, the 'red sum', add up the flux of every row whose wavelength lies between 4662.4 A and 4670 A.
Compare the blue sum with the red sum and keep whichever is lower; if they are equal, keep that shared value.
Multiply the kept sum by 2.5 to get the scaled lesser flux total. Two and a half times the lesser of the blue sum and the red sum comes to 159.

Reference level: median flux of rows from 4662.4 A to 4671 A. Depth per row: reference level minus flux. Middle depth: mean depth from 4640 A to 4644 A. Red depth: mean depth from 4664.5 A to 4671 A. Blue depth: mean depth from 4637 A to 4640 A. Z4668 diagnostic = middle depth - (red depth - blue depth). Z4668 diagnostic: -2.6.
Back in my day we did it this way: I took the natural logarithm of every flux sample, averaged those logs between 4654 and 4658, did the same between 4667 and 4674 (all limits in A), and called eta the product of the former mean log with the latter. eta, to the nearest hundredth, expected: 5.27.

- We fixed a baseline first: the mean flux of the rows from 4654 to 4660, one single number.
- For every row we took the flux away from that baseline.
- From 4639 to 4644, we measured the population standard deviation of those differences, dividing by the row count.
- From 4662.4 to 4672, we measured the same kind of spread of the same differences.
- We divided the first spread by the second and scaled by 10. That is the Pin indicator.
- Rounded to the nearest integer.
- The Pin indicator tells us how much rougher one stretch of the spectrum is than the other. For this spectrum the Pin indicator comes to 10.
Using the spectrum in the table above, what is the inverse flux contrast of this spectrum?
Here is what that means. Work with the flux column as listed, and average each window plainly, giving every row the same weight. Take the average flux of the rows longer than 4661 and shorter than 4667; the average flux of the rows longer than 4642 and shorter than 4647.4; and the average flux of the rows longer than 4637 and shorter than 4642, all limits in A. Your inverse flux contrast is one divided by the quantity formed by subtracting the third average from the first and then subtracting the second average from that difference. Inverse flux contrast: -0.0969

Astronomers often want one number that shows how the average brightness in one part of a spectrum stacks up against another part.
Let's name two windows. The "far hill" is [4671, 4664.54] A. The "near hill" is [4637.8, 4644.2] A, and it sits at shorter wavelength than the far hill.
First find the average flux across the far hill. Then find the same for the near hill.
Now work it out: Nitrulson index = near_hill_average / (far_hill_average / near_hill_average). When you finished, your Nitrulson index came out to 11.9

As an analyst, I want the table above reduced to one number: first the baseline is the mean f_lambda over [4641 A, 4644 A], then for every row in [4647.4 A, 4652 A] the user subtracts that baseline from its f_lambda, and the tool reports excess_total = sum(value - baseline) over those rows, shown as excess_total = -2.5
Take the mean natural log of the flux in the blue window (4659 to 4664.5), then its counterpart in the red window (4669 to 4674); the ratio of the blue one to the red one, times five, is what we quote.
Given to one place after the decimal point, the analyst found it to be 5.1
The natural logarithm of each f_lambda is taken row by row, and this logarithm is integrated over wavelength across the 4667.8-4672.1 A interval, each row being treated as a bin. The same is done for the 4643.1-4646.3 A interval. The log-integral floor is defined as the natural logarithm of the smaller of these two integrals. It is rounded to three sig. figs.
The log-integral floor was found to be 1.94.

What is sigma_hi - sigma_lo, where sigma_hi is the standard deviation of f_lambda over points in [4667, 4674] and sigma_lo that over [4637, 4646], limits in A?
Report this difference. -0.7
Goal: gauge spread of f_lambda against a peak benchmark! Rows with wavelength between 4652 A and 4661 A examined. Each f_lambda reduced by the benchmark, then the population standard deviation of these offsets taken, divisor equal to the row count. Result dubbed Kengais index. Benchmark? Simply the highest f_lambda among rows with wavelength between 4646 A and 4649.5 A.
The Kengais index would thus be 0.73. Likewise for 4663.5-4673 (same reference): 0.59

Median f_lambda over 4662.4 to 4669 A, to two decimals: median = 9.07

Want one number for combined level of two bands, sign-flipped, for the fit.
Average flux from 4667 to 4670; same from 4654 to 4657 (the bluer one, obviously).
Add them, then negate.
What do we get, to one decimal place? -19.7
